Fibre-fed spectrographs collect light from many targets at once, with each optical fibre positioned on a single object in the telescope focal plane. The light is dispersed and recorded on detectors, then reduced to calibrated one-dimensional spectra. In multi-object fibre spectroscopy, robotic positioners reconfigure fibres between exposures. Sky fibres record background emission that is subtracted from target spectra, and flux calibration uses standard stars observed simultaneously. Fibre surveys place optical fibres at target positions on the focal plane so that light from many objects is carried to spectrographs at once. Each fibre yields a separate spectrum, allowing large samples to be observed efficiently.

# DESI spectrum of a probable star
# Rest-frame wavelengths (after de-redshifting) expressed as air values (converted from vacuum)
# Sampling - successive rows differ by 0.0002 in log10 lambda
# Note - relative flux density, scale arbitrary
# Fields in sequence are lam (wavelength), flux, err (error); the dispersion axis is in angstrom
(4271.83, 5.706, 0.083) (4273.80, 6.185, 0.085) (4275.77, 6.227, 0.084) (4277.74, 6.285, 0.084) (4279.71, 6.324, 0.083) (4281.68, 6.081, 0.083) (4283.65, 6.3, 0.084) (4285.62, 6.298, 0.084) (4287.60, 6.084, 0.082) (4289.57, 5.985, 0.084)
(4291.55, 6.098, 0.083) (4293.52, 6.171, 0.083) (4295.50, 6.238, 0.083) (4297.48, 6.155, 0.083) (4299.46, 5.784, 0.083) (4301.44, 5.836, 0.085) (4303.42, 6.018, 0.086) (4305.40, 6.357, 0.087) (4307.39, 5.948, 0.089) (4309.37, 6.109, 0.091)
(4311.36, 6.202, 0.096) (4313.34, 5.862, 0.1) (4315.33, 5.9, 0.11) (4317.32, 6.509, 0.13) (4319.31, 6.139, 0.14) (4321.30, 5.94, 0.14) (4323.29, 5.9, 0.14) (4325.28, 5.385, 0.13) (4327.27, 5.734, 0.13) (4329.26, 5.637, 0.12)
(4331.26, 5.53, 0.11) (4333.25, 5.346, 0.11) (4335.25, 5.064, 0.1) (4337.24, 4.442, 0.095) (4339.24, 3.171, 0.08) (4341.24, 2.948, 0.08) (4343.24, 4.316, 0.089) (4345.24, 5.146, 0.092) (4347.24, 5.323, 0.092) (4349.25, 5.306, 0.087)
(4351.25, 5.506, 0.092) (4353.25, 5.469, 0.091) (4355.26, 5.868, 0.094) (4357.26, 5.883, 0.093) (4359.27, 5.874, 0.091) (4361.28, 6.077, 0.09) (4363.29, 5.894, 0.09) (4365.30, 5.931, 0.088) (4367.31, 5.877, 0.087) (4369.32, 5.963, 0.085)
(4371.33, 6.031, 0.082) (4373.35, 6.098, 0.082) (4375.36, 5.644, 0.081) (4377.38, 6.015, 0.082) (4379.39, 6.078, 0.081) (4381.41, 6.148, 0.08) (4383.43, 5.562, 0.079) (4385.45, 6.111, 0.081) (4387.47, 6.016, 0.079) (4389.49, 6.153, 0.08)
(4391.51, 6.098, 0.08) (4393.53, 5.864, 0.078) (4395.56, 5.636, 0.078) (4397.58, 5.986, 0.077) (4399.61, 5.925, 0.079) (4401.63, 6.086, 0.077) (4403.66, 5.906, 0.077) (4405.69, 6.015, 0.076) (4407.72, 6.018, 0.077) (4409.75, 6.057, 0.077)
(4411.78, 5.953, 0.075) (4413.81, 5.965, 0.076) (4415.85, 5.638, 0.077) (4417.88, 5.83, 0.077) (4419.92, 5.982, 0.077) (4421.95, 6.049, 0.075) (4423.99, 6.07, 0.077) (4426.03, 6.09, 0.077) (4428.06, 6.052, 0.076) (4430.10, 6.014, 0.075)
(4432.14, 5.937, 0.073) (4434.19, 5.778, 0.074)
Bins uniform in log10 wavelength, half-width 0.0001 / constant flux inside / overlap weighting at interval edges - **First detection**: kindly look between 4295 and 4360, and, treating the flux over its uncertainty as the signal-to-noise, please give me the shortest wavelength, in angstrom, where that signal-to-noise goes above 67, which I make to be 4295.50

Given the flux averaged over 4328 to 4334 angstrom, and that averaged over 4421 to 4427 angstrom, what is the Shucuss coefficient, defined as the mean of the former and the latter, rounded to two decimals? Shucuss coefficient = 5.79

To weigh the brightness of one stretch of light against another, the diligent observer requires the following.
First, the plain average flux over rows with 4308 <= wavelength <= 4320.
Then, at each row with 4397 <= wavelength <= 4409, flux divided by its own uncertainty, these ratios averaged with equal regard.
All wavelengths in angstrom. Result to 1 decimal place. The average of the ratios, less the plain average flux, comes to 71.5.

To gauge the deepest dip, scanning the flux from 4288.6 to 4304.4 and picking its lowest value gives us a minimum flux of 5.784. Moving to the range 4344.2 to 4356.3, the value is 5.146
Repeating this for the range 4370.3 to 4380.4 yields 5.644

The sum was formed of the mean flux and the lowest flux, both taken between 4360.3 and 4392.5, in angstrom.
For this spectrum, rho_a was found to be 11.5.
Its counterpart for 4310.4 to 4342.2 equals 8.3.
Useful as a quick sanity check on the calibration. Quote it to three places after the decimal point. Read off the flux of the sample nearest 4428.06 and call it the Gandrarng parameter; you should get 6.052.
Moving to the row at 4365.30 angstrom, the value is 5.931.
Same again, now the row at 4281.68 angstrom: 6.081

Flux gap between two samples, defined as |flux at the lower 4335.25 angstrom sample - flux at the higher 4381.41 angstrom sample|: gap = 1.1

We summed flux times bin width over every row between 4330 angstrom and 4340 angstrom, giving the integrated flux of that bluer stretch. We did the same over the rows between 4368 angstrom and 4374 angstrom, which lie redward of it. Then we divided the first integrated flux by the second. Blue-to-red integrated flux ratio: 1.3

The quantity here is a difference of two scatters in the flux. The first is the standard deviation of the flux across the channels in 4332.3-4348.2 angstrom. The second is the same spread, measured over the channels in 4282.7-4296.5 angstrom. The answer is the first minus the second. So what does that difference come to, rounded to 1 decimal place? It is 0.8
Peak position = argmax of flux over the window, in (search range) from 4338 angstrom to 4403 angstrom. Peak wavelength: 4389.49 angstrom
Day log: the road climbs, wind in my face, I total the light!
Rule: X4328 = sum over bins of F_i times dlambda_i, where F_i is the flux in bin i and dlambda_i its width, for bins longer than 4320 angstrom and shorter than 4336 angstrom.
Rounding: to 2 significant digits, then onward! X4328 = 89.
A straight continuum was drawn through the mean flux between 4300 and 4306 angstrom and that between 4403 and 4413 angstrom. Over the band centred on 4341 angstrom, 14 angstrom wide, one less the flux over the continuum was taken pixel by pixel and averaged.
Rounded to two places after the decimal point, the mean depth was 0.28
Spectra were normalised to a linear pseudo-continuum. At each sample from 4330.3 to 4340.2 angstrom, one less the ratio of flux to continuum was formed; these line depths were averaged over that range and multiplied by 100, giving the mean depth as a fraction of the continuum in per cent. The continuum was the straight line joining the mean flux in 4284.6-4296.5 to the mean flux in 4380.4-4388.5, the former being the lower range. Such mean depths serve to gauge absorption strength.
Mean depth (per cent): 22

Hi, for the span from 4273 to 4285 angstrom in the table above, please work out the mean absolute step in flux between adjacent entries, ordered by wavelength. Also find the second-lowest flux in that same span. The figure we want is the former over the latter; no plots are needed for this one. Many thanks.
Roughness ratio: 0.019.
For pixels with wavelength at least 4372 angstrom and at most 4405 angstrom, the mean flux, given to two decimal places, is 5.96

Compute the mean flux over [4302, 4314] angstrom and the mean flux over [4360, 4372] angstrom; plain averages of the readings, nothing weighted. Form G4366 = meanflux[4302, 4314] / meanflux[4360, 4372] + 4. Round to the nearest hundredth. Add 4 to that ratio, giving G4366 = 5.02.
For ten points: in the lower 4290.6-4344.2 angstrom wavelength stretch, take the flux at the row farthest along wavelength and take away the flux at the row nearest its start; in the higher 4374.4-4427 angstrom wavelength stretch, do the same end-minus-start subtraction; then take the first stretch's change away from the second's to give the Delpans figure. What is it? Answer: 2.2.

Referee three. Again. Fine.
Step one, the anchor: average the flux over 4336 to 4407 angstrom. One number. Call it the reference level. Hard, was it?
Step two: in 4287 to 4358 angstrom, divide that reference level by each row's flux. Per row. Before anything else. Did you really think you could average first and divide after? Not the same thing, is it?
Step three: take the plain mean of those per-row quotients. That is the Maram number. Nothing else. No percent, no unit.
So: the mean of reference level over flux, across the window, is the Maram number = 1.03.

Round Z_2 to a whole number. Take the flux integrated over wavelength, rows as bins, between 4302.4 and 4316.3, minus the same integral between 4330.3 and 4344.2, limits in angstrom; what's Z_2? 23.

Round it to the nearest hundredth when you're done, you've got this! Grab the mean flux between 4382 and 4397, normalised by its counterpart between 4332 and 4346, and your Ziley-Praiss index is 1.36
